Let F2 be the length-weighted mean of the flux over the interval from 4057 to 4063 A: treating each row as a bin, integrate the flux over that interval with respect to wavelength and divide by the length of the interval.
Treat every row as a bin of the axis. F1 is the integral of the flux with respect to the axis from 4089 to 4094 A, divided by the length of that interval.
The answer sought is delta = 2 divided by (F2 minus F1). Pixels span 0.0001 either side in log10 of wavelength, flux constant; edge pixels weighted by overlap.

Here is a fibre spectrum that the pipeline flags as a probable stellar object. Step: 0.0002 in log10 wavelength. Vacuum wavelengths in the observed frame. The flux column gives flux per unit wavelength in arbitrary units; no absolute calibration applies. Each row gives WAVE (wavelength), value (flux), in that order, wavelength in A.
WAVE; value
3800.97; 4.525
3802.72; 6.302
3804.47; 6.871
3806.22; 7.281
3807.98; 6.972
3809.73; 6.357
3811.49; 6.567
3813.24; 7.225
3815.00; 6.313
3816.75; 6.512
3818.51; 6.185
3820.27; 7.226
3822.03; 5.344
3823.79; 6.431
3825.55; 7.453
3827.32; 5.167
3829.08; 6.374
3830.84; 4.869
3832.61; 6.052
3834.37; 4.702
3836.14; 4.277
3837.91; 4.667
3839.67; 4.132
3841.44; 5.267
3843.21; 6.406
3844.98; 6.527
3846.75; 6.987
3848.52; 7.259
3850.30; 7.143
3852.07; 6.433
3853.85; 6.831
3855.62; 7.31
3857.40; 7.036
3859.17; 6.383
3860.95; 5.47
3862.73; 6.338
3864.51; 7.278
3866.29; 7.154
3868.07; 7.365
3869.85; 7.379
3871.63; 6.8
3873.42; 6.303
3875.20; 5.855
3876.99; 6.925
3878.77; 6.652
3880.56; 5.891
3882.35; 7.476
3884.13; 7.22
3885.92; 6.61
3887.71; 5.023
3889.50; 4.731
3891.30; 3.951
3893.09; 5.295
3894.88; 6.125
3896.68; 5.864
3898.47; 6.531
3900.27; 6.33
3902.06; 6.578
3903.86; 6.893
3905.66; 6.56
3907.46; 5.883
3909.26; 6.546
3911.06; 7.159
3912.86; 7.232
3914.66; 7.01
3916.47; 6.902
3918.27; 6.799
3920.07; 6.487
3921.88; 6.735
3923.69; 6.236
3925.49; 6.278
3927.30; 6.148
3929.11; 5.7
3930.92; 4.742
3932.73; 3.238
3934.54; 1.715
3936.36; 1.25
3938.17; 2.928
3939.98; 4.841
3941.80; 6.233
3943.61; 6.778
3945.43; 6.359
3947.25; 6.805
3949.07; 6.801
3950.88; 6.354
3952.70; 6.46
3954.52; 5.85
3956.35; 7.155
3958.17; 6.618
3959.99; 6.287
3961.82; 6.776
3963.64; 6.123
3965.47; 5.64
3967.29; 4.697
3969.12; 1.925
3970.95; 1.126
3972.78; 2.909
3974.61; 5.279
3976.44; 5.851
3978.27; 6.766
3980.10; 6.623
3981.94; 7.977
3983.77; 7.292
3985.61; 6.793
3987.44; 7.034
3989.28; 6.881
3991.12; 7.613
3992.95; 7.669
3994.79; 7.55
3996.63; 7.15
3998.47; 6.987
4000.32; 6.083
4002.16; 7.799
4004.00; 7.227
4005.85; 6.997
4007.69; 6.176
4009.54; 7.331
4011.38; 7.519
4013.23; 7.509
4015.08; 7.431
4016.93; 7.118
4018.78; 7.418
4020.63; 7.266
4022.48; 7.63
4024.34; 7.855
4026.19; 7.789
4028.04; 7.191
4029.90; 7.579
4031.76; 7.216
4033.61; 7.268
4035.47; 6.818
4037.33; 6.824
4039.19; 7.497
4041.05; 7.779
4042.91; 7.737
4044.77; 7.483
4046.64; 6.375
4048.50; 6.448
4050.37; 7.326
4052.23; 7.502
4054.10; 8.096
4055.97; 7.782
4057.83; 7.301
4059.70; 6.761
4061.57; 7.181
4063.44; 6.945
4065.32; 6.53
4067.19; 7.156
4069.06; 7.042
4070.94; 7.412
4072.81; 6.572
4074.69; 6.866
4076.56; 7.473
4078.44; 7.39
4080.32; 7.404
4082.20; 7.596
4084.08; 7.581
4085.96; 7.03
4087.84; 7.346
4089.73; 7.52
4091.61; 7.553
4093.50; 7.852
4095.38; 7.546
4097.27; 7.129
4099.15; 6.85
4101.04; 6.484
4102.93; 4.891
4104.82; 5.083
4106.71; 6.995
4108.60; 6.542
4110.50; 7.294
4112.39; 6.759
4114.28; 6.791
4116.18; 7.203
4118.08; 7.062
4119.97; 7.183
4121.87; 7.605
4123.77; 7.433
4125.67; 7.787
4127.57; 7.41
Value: -4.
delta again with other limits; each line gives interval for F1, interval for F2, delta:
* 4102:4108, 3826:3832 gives -25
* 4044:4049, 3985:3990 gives 14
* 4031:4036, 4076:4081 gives 7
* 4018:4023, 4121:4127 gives 12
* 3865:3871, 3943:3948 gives -3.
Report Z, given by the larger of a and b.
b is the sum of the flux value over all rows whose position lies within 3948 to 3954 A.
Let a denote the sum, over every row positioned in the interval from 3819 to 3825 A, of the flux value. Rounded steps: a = 19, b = 19.6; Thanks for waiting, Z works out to 19.6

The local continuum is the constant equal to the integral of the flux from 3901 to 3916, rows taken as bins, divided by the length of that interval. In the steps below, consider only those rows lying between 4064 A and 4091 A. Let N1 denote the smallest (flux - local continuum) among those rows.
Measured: 0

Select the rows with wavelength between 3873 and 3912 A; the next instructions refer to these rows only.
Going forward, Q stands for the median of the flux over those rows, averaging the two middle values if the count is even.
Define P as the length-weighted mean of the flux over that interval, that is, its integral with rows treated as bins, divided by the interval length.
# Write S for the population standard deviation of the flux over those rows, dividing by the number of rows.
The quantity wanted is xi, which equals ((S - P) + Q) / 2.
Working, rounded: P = 6.2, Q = 6.4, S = 0.84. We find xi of 0.5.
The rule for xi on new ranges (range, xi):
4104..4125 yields 0.4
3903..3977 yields 1.2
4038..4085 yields 0.3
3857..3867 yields 0.4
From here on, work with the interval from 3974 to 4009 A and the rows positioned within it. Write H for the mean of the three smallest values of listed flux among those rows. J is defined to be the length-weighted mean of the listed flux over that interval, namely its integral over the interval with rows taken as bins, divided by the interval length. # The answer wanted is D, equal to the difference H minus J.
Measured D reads -1.2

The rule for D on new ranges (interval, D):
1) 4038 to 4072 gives -0.8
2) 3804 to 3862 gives -1.9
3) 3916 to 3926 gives -0.2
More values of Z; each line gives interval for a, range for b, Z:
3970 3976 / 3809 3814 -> 20.1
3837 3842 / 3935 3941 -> 14.1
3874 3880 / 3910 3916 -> 21.4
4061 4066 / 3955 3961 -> 20.7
